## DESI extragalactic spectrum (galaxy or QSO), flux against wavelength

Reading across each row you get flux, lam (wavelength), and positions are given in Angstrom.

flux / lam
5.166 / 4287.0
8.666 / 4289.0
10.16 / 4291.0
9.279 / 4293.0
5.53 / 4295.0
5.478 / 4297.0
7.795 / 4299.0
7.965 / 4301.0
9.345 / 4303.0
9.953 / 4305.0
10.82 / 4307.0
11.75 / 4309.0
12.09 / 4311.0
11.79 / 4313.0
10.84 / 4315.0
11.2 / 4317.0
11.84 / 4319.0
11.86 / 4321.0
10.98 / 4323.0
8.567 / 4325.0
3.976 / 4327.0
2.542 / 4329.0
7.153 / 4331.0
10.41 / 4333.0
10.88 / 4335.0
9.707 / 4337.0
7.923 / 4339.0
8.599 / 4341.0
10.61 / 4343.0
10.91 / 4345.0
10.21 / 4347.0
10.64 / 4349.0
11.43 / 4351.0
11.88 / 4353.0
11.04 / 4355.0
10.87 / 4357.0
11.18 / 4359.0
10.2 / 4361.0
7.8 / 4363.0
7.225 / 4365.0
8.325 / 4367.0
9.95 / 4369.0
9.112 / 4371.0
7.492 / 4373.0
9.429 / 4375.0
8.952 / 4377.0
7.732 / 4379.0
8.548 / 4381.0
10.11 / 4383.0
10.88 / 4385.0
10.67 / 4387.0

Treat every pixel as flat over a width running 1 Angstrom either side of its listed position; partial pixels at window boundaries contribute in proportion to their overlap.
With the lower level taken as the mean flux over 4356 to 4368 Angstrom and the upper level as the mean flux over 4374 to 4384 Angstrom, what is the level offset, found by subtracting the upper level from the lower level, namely 0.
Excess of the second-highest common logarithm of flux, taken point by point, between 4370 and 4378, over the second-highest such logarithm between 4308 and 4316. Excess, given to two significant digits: -0.11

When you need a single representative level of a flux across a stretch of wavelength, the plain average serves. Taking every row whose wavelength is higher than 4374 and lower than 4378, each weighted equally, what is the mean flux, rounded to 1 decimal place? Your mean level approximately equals 9.2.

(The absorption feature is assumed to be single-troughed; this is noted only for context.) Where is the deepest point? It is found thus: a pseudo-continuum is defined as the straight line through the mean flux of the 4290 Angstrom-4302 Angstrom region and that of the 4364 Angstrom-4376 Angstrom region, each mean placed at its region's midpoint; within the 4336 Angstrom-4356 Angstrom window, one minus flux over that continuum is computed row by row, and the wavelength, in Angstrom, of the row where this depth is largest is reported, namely 4339.0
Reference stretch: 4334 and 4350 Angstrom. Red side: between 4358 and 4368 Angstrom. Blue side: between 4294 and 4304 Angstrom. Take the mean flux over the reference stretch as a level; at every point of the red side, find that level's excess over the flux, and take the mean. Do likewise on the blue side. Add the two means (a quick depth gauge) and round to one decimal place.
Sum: 3.7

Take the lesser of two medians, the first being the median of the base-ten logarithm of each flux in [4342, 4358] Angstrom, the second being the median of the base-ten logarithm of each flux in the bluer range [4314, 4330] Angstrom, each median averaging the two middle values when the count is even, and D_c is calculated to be 1.04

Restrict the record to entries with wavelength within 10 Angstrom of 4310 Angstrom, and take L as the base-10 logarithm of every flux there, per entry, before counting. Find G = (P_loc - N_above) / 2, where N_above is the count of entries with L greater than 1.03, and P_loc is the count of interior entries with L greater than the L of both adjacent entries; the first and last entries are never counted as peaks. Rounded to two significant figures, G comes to -3.0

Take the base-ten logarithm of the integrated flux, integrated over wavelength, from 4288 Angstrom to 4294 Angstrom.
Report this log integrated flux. 1.75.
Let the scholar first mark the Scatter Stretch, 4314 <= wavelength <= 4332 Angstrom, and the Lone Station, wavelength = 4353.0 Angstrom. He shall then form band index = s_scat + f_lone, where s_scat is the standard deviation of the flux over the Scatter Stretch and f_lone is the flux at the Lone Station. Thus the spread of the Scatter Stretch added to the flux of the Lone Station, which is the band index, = 15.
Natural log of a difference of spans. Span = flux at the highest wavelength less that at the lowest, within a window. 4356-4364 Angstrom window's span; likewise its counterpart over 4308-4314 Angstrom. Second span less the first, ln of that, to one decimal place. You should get 1.1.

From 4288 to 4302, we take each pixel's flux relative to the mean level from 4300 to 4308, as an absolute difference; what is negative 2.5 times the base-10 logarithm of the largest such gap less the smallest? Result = -1.45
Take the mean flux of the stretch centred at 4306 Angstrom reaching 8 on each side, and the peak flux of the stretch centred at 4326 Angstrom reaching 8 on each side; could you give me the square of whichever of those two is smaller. 104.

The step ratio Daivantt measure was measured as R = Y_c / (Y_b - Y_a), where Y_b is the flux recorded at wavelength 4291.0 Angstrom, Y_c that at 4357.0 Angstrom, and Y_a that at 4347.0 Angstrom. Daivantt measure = -217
